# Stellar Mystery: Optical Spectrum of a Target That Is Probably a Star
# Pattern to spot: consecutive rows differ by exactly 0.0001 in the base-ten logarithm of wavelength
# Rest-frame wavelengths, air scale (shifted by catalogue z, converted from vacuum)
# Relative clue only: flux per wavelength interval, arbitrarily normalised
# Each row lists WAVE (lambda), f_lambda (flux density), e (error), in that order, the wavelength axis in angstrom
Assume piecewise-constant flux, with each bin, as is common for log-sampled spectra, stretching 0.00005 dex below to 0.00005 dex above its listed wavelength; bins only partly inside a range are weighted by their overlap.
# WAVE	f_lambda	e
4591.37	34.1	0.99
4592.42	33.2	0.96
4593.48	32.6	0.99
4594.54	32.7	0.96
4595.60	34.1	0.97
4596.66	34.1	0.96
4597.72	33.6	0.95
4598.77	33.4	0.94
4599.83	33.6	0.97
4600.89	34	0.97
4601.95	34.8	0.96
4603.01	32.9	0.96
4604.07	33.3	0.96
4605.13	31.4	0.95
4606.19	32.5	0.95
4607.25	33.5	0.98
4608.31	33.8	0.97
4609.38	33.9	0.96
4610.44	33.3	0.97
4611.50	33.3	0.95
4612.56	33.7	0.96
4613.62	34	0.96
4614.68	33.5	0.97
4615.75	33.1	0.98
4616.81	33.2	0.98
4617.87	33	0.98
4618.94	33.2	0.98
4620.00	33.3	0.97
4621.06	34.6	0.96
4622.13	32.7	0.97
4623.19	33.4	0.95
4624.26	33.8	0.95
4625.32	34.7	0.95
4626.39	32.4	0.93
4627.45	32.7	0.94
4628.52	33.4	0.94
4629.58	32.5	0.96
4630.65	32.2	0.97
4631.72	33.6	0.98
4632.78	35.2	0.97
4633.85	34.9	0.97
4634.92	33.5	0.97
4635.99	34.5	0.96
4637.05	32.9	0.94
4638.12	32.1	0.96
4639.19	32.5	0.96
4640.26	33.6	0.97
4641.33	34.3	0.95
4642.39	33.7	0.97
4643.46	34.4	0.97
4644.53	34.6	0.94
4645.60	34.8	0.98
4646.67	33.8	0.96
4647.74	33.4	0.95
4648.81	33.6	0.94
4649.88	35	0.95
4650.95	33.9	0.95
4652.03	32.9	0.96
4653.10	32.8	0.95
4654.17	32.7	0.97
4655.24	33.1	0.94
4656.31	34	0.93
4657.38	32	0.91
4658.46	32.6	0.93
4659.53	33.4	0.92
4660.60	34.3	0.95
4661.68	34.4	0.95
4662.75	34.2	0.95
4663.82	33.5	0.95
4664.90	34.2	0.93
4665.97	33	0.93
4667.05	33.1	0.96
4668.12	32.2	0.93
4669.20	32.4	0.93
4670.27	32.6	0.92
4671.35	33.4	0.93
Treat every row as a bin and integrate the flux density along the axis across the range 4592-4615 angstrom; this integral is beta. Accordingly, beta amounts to 768.6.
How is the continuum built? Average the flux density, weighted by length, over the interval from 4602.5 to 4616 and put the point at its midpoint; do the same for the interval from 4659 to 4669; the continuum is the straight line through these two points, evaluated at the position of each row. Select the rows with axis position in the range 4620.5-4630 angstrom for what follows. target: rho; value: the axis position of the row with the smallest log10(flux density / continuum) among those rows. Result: 4626.39 angstrom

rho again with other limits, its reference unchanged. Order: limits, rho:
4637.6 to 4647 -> 4638.12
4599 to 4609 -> 4605.13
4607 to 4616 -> 4615.75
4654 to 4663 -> 4657.38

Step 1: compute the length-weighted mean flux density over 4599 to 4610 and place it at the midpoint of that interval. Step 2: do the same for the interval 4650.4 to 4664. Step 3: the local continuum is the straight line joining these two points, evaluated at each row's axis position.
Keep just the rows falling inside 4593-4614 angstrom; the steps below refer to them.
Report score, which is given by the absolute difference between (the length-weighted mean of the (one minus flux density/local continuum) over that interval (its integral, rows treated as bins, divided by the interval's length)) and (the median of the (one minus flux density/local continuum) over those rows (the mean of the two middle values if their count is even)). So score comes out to 0.0038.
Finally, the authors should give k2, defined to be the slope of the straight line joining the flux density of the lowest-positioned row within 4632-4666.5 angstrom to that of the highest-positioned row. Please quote -0.07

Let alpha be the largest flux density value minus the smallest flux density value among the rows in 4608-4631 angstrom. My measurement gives 2.5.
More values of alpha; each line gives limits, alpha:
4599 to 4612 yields 3.4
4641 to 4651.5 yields 1.6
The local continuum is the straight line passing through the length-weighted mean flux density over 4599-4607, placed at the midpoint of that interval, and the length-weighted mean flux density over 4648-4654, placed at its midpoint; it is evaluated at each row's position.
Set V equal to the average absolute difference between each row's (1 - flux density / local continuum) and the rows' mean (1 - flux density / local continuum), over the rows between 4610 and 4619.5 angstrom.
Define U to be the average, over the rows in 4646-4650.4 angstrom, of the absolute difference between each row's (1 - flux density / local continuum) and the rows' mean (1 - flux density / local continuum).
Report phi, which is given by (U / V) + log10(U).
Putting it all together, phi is 0.26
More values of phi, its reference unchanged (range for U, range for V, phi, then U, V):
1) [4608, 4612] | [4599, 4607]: -1.73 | 0.0085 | 0.025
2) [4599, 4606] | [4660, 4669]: -0.40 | 0.0244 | 0.020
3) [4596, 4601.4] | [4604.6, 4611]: -1.79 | 0.0075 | 0.022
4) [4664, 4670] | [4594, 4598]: -0.64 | 0.0164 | 0.014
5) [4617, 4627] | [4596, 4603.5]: -0.42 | 0.0180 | 0.014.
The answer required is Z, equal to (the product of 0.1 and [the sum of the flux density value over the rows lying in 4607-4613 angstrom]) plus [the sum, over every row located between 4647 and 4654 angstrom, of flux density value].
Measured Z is 222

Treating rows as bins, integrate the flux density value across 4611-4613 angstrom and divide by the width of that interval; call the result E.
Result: 33.5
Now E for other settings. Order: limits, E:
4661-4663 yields 34.3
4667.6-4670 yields 32.3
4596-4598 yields 33.8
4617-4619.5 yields 33.1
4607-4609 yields 33.6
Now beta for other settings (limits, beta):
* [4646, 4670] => 801.2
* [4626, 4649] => 772.5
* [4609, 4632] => 766.8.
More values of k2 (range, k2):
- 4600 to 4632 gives -0.01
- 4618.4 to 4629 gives 0.02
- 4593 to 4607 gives -0.01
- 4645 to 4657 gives -0.07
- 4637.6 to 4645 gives 0.39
